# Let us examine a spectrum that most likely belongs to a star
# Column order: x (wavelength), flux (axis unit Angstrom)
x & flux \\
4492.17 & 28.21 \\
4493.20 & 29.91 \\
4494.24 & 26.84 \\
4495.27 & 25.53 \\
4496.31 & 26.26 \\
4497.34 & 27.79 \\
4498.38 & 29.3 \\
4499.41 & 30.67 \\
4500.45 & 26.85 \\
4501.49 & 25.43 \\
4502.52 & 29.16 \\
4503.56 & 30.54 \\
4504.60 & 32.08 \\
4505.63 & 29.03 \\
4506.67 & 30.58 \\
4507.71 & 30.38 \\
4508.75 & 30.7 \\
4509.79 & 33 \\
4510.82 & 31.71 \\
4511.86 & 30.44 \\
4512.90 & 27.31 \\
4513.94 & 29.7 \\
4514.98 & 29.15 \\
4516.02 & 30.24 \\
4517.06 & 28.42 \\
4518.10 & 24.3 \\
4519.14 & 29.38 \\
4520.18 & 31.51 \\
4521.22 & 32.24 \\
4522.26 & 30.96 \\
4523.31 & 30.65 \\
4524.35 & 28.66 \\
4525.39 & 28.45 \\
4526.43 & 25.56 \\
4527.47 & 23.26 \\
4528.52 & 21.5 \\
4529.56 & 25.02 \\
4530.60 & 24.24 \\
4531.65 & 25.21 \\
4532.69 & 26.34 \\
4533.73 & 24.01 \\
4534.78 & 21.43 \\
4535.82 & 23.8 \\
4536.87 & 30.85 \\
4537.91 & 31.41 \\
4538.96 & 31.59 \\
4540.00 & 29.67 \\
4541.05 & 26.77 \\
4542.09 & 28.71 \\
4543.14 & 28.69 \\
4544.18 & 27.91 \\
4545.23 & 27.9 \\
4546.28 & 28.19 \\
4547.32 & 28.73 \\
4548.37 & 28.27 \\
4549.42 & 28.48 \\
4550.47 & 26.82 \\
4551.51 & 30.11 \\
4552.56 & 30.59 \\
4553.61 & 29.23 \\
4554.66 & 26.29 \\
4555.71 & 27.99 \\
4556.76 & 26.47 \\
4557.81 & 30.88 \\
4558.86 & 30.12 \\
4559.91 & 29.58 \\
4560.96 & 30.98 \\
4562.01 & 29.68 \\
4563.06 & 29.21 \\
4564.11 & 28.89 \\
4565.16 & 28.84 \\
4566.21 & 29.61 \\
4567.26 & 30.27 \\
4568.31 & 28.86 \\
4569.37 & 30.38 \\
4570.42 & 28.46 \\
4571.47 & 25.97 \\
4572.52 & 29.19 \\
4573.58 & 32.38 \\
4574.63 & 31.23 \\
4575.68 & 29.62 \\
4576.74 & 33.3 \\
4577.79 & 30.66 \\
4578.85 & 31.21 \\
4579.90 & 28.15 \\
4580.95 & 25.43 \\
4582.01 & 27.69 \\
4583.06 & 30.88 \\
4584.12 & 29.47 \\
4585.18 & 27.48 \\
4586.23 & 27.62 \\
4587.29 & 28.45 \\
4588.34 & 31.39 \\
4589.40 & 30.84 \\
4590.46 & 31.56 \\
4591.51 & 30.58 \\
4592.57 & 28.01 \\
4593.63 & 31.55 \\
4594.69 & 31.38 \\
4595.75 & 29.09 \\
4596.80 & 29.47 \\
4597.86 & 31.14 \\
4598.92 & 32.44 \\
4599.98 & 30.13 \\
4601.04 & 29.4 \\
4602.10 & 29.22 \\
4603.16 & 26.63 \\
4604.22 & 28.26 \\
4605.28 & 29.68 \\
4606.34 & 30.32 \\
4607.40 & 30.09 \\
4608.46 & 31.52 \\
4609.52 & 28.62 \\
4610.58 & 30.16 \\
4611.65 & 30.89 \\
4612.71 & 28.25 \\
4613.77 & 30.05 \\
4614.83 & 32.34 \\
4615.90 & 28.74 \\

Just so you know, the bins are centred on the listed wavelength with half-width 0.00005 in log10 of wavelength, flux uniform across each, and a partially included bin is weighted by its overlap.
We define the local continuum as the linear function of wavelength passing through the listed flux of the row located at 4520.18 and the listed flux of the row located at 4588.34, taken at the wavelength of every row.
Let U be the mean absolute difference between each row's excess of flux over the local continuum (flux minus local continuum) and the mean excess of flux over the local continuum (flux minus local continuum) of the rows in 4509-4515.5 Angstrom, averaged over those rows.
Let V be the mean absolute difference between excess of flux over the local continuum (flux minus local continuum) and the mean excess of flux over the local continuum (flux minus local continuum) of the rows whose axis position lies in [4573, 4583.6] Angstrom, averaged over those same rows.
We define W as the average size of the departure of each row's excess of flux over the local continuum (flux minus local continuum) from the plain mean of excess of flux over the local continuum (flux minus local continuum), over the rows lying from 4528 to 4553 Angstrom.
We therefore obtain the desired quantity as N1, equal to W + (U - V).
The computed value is 2.0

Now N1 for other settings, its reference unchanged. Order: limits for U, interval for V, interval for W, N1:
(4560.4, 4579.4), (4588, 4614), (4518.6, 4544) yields 3.1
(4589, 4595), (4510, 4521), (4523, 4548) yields 1.9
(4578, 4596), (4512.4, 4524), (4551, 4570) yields 1.0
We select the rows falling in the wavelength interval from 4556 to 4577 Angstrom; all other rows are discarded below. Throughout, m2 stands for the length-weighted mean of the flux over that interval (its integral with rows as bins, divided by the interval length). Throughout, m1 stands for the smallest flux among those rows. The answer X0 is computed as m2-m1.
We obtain 3.7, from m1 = 25.97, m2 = 29.6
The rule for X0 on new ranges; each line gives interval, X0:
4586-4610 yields 3.3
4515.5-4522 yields 5.1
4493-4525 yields 5.0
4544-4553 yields 1.7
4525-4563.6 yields 6.2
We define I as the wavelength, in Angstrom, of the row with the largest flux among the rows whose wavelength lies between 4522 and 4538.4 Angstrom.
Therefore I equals 4537.91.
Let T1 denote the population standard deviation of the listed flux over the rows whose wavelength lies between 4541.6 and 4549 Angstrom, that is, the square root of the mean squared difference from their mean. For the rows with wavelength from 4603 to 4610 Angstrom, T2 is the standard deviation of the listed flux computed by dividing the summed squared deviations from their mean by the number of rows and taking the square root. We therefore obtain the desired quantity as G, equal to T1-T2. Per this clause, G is -1.1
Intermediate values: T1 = 0.3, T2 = 1.5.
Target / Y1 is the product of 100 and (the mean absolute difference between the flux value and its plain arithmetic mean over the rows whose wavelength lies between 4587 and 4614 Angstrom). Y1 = 112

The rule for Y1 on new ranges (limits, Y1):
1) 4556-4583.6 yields 136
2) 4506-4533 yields 254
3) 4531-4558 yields 187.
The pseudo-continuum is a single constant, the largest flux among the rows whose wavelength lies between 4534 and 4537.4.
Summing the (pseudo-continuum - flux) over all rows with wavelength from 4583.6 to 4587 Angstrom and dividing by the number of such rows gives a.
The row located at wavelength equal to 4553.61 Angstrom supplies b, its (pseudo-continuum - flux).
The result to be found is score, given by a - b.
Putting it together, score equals 1.0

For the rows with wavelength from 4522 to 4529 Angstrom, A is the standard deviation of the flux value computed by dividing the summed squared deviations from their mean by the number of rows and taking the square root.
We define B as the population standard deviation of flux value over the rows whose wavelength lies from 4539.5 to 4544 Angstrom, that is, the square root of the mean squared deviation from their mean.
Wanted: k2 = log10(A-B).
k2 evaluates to 0.4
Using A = 3.4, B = 1.1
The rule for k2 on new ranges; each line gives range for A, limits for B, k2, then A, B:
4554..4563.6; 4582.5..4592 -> -0.9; 1.6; 1.5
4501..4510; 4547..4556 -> -0.1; 2.0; 1.3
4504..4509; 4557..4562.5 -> -0.4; 1.0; 0.6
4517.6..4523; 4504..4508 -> 0.2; 2.8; 1.1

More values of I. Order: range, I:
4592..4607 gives 4598.92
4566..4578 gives 4576.74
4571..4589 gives 4576.74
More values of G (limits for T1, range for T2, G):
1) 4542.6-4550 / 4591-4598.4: -0.9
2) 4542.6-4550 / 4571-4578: -1.9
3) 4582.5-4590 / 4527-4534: 0.1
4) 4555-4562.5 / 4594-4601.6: 0.4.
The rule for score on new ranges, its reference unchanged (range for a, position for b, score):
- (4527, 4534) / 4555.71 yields 3.8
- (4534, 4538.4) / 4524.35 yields 1.8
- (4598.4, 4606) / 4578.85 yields 1.8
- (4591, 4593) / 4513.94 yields 0.4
